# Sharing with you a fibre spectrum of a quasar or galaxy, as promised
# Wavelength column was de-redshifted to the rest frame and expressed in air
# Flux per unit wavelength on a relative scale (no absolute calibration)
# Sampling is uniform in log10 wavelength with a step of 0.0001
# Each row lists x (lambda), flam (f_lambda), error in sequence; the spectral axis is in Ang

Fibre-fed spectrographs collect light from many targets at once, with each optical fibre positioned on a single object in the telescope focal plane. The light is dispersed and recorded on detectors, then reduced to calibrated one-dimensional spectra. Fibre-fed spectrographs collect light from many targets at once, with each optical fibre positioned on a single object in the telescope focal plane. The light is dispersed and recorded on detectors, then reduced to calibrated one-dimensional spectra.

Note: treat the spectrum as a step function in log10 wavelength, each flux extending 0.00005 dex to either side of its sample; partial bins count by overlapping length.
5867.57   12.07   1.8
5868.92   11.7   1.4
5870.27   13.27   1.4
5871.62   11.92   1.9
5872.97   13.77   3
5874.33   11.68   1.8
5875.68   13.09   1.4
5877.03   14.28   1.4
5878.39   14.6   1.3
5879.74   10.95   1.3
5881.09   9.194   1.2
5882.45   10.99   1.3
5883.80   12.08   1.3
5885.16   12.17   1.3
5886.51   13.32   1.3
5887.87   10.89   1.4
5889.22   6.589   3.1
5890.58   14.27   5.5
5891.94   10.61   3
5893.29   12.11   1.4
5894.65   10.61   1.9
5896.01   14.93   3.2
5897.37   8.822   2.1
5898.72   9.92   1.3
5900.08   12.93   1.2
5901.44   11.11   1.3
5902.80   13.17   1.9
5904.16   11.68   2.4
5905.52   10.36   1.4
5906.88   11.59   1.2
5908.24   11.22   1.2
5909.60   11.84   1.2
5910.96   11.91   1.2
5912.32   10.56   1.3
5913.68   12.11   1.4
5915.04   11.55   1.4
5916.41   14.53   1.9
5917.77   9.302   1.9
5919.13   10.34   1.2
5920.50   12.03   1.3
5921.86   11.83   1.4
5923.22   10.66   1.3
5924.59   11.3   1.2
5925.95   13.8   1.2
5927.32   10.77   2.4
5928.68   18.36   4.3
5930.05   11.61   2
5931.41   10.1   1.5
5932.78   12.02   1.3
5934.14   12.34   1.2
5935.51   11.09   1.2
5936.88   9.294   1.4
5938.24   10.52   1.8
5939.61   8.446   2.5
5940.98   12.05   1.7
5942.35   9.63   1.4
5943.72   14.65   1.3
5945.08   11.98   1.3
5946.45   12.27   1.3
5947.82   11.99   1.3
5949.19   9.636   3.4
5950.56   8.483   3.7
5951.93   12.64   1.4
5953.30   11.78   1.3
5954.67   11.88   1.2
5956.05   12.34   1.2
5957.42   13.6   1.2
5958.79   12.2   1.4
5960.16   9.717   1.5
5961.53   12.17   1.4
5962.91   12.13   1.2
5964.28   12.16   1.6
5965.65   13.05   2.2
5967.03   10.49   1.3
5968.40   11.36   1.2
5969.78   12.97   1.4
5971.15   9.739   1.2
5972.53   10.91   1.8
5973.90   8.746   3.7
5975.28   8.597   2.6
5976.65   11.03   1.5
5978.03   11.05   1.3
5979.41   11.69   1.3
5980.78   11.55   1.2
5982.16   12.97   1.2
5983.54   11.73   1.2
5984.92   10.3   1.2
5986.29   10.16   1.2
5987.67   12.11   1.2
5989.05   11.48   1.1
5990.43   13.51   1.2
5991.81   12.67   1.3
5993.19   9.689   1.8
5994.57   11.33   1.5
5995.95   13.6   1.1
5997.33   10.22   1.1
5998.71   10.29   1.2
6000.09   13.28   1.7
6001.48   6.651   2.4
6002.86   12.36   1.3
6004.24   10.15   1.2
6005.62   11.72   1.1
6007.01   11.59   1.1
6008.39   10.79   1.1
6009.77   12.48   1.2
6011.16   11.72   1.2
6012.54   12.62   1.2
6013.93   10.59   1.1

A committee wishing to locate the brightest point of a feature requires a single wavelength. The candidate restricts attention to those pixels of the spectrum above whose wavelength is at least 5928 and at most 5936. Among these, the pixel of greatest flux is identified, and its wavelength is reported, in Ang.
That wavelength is 5928.68 Ang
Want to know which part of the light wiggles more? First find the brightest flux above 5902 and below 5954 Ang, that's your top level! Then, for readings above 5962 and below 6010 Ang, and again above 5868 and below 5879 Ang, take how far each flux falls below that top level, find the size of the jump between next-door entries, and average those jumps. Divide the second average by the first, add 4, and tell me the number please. 4.82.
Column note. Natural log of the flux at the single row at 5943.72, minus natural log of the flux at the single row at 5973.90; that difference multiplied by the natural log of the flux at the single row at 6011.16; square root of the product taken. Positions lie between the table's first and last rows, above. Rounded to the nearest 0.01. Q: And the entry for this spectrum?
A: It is 1.13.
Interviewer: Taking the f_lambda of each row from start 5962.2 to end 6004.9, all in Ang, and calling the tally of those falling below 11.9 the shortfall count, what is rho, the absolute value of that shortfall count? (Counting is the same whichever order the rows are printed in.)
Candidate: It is 20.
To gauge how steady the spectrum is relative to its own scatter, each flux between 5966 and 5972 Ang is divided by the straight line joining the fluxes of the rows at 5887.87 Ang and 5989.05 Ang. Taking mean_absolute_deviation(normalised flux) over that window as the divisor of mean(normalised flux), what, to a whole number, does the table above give 11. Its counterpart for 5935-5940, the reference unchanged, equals 10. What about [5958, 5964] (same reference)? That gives 13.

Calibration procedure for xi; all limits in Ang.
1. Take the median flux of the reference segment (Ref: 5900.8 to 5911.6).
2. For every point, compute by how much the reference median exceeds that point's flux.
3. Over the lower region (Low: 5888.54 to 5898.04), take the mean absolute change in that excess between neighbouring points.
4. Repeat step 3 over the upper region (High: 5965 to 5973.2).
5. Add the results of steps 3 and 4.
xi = 6.0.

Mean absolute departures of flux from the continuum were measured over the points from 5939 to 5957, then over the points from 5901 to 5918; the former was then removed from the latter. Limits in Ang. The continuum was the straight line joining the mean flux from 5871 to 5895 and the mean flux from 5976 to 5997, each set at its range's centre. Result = -0.4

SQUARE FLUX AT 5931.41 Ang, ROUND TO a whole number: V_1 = 102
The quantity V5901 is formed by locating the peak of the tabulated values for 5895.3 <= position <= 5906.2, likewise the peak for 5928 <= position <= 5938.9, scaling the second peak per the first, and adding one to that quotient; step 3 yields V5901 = 2.23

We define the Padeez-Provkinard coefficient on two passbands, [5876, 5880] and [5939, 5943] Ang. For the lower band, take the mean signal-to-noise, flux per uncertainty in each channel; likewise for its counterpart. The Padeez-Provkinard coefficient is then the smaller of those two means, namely 5.8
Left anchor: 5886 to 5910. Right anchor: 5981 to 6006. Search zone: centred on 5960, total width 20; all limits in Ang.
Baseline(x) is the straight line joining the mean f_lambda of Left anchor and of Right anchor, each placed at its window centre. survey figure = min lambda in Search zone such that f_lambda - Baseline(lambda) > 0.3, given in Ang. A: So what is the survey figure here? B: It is 5951.93 Ang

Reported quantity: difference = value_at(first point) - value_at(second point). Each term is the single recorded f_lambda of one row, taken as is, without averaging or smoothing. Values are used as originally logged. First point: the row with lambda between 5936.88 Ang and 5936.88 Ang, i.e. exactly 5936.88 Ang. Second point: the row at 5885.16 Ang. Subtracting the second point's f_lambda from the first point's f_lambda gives -2.9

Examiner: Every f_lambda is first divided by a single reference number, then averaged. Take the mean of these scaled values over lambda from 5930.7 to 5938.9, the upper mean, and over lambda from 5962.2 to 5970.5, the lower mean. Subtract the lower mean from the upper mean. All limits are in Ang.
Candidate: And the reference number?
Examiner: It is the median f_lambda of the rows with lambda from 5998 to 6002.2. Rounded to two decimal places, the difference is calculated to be -0.11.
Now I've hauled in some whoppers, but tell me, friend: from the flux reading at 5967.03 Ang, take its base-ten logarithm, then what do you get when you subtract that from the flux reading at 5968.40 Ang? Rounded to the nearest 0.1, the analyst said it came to 10.3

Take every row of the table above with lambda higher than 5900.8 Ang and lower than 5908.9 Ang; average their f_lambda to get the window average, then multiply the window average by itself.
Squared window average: 133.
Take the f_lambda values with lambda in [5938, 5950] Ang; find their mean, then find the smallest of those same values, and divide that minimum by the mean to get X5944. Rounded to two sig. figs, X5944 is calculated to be 0.75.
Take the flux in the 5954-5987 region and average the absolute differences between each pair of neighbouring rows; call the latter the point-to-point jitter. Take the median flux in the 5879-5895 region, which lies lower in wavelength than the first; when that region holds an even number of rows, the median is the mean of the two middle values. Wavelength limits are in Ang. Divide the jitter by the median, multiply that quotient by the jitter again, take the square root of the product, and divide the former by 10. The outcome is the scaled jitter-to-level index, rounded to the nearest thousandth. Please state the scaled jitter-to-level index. 0.037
